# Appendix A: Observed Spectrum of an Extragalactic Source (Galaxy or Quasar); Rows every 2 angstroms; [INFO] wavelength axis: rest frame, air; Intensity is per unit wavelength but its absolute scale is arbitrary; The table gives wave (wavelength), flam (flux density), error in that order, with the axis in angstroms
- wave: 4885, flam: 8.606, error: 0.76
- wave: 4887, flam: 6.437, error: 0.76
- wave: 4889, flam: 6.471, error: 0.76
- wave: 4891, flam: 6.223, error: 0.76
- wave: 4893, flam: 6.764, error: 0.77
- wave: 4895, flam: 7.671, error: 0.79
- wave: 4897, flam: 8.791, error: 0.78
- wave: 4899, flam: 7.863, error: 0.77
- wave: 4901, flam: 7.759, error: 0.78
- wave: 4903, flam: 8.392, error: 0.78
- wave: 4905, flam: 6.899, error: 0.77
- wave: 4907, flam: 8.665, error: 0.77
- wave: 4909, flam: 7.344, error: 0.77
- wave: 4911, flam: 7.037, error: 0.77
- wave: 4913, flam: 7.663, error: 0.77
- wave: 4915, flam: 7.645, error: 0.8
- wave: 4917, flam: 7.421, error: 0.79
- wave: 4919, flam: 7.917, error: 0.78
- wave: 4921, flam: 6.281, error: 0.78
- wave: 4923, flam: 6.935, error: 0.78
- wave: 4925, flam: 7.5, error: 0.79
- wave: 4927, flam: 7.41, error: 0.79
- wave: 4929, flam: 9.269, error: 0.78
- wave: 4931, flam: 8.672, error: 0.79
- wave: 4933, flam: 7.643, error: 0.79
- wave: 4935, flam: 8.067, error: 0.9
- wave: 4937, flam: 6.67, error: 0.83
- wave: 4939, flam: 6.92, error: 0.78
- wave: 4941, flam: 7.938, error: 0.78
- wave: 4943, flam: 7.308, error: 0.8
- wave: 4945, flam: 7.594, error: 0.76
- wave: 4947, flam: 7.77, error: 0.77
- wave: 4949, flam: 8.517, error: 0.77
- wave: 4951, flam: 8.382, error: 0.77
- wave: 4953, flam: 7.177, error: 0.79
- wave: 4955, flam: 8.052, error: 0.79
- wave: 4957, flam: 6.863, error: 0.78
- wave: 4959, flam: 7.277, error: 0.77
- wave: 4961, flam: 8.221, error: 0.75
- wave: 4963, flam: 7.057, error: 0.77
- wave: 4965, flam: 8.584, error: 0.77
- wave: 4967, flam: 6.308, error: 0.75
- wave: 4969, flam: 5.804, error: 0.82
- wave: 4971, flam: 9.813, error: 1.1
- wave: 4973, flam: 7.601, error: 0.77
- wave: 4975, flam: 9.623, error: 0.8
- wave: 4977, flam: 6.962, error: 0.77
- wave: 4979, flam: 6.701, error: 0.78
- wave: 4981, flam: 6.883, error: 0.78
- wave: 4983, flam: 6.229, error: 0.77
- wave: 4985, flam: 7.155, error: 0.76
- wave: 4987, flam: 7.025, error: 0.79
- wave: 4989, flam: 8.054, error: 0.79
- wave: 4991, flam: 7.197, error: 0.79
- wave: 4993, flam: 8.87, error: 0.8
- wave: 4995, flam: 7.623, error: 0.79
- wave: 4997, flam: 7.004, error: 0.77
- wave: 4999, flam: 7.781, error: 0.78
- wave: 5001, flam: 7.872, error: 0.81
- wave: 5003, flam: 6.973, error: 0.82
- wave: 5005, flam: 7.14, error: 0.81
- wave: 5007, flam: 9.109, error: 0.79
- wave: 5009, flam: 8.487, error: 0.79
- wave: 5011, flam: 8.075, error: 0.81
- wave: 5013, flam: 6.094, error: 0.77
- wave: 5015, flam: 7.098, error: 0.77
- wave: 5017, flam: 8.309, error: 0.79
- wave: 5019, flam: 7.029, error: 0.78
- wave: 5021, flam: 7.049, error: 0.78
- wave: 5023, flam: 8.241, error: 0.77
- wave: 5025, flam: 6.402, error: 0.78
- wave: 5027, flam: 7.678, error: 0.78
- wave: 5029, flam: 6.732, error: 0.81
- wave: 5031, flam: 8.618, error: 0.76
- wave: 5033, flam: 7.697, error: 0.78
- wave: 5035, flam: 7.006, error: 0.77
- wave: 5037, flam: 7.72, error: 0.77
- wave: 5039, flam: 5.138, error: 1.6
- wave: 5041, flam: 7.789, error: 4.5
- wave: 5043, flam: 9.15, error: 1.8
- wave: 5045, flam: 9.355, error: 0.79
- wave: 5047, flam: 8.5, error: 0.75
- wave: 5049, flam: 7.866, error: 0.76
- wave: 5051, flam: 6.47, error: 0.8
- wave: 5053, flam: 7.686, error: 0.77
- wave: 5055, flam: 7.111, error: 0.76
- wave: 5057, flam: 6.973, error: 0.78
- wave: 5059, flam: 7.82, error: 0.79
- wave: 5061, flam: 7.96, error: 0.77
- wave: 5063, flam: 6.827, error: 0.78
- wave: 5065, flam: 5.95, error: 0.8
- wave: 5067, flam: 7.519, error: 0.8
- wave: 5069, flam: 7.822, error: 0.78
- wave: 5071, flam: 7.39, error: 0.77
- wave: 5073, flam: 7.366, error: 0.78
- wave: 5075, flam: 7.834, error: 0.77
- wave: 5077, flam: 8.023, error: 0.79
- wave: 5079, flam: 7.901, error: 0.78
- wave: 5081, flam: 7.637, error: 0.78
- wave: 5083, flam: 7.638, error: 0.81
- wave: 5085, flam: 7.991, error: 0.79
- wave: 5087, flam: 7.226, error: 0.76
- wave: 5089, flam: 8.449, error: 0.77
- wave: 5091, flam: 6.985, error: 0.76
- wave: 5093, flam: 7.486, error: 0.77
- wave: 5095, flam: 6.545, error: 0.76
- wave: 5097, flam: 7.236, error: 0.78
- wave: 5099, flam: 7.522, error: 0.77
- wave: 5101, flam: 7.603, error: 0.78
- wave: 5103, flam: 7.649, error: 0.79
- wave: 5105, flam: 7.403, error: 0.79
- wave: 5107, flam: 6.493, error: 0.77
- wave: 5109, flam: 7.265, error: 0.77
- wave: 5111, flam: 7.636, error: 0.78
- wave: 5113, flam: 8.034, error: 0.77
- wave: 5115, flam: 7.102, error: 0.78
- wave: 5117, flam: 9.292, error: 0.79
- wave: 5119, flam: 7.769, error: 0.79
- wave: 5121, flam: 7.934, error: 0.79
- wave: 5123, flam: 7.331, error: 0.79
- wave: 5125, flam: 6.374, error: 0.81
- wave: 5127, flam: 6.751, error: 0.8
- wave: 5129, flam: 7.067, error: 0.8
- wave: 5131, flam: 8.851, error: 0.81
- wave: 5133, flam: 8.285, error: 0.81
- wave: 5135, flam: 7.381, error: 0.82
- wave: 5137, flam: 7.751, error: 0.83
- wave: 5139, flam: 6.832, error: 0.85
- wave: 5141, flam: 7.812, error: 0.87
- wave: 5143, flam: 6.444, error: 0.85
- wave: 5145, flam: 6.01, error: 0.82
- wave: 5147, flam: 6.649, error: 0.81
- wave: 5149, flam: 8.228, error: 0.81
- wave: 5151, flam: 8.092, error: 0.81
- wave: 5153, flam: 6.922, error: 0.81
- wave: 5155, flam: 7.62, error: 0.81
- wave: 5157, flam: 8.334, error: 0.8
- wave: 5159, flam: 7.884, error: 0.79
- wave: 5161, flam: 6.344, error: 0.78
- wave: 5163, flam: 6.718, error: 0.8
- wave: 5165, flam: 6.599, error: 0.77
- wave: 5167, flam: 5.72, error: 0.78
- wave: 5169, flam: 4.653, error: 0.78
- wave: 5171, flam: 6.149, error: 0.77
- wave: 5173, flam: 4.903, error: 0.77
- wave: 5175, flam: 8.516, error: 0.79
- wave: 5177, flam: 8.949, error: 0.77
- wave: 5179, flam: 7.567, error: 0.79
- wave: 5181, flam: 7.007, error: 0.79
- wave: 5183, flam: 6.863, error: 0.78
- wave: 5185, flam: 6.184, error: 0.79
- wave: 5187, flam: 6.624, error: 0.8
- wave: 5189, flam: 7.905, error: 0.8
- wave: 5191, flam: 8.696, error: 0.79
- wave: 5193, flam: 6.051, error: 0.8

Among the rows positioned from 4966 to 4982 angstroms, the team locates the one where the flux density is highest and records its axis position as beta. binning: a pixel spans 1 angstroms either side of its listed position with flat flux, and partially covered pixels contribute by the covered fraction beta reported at 4971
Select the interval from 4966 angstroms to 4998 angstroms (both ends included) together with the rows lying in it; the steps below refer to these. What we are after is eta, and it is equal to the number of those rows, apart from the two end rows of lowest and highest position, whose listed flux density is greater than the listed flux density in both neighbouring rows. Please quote 6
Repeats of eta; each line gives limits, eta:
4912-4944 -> 5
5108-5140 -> 5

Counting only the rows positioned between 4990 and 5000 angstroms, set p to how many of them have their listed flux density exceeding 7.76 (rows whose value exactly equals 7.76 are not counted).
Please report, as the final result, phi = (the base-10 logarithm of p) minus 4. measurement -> -3.70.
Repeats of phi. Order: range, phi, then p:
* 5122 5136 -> -3.70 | 2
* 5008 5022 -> -3.52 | 3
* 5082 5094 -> -3.70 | 2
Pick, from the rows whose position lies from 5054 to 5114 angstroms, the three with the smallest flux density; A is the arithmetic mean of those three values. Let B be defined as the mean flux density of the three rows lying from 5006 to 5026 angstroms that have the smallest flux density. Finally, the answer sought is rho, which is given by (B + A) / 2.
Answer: 6.42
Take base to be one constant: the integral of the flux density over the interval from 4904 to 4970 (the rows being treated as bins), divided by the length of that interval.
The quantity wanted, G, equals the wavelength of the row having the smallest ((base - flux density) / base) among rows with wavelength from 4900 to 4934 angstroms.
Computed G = 4929 angstroms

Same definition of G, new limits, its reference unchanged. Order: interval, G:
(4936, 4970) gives 4965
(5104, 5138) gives 5117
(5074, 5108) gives 5089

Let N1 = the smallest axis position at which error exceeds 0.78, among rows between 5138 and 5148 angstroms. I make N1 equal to 5139 angstroms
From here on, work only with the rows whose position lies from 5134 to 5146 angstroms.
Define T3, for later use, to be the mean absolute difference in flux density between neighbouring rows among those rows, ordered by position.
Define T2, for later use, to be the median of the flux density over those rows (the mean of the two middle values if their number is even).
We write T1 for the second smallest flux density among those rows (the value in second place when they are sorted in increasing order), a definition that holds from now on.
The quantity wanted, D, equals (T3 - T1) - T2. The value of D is -12.7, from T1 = 6.444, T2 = 7.1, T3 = 0.8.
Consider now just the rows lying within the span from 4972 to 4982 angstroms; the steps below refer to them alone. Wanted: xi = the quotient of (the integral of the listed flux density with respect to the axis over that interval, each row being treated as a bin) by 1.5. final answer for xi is 50.4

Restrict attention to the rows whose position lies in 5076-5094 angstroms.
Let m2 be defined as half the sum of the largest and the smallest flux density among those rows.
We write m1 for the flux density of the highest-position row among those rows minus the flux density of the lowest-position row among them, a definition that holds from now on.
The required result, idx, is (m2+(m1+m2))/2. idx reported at 7.4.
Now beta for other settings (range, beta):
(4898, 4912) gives 4907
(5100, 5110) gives 5103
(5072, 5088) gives 5077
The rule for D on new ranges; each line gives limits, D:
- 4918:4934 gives -13.6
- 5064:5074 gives -14.2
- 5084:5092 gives -13.7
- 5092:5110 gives -13.5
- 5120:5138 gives -13.4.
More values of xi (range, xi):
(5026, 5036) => 50.3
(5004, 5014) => 51.9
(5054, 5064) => 48.9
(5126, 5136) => 51.1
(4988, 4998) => 51.7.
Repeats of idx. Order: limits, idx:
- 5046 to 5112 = 6.8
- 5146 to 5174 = 5.6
